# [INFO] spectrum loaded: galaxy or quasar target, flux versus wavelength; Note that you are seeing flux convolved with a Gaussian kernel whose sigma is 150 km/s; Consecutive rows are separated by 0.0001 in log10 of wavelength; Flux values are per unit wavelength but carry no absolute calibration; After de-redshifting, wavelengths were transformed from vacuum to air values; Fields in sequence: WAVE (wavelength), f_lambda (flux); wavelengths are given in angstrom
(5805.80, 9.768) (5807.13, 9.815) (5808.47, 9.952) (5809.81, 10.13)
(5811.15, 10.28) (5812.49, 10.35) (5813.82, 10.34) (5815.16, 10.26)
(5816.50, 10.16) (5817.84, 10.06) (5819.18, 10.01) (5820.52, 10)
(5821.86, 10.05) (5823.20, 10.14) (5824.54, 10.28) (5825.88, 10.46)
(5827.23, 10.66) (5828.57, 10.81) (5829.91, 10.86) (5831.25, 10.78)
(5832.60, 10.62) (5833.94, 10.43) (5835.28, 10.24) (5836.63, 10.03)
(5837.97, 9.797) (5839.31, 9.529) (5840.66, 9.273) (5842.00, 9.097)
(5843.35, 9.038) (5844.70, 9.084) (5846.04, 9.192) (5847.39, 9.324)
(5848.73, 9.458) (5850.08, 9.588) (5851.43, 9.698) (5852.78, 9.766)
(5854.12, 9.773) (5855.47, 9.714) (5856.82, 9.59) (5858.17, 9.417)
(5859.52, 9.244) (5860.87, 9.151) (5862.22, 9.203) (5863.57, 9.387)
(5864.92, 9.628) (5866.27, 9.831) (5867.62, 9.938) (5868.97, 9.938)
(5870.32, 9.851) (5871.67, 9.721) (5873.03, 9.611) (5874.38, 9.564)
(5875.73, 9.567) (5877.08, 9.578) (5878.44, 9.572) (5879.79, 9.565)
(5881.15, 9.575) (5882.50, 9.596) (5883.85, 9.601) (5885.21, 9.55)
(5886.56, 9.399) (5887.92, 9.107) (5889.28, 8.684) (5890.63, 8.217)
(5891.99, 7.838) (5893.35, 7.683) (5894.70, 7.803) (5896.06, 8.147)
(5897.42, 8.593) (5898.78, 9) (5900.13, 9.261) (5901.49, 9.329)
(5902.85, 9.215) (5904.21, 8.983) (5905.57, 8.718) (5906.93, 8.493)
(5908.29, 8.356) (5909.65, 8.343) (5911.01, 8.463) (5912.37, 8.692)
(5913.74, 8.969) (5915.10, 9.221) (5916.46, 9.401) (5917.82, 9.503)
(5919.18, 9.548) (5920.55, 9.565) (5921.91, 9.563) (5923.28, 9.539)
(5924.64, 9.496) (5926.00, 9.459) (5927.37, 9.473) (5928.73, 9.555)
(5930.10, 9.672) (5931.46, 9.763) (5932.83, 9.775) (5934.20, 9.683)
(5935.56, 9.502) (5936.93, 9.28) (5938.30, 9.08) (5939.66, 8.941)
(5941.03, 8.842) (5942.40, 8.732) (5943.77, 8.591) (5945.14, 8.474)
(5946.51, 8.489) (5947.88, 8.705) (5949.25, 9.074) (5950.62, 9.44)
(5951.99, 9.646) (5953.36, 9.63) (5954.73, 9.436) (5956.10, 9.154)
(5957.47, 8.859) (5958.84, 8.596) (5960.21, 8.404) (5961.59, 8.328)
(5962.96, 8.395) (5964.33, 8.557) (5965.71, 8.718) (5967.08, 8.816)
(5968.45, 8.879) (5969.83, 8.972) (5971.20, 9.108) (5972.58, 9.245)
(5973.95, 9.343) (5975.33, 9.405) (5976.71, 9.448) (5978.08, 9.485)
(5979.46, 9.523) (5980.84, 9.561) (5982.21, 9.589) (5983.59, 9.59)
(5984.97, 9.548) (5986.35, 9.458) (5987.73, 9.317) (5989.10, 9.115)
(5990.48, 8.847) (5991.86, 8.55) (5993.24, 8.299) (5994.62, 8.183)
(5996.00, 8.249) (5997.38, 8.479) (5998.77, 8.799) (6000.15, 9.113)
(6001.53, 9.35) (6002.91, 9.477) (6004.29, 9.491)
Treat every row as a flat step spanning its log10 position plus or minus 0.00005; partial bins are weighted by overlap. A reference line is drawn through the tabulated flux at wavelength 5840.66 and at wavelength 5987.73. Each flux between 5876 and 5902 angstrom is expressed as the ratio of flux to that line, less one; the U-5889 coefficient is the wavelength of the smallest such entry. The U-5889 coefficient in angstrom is 5893.35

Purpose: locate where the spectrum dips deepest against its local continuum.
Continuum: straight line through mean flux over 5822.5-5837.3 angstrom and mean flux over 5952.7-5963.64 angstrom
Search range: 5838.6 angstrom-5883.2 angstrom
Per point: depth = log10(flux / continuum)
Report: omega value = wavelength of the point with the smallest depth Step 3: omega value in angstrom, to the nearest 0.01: 5843.35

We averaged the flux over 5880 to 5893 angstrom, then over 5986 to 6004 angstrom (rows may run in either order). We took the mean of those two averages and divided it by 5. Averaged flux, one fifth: 1.79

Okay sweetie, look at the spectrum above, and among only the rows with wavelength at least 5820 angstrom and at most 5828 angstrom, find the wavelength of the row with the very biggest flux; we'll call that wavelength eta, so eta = 5827.23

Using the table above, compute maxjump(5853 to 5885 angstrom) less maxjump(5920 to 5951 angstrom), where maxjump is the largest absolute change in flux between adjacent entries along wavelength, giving -0.13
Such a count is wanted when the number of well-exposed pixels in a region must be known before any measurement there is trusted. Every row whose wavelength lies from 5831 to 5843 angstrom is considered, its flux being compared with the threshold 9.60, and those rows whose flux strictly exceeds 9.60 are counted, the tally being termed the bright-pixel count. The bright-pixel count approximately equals 6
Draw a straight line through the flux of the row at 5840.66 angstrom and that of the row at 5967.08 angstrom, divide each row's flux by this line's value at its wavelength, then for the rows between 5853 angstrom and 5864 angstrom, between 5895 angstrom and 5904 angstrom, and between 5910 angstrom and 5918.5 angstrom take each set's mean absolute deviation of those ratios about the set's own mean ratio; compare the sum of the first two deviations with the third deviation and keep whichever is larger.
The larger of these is 0.061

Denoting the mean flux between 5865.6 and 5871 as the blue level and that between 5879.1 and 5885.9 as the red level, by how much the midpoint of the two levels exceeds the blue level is -0.16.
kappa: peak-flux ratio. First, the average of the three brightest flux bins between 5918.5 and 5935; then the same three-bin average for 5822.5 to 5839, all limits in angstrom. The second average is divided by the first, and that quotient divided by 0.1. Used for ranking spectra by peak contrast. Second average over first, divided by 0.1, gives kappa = 11.1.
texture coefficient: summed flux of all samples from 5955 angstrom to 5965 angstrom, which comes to 60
